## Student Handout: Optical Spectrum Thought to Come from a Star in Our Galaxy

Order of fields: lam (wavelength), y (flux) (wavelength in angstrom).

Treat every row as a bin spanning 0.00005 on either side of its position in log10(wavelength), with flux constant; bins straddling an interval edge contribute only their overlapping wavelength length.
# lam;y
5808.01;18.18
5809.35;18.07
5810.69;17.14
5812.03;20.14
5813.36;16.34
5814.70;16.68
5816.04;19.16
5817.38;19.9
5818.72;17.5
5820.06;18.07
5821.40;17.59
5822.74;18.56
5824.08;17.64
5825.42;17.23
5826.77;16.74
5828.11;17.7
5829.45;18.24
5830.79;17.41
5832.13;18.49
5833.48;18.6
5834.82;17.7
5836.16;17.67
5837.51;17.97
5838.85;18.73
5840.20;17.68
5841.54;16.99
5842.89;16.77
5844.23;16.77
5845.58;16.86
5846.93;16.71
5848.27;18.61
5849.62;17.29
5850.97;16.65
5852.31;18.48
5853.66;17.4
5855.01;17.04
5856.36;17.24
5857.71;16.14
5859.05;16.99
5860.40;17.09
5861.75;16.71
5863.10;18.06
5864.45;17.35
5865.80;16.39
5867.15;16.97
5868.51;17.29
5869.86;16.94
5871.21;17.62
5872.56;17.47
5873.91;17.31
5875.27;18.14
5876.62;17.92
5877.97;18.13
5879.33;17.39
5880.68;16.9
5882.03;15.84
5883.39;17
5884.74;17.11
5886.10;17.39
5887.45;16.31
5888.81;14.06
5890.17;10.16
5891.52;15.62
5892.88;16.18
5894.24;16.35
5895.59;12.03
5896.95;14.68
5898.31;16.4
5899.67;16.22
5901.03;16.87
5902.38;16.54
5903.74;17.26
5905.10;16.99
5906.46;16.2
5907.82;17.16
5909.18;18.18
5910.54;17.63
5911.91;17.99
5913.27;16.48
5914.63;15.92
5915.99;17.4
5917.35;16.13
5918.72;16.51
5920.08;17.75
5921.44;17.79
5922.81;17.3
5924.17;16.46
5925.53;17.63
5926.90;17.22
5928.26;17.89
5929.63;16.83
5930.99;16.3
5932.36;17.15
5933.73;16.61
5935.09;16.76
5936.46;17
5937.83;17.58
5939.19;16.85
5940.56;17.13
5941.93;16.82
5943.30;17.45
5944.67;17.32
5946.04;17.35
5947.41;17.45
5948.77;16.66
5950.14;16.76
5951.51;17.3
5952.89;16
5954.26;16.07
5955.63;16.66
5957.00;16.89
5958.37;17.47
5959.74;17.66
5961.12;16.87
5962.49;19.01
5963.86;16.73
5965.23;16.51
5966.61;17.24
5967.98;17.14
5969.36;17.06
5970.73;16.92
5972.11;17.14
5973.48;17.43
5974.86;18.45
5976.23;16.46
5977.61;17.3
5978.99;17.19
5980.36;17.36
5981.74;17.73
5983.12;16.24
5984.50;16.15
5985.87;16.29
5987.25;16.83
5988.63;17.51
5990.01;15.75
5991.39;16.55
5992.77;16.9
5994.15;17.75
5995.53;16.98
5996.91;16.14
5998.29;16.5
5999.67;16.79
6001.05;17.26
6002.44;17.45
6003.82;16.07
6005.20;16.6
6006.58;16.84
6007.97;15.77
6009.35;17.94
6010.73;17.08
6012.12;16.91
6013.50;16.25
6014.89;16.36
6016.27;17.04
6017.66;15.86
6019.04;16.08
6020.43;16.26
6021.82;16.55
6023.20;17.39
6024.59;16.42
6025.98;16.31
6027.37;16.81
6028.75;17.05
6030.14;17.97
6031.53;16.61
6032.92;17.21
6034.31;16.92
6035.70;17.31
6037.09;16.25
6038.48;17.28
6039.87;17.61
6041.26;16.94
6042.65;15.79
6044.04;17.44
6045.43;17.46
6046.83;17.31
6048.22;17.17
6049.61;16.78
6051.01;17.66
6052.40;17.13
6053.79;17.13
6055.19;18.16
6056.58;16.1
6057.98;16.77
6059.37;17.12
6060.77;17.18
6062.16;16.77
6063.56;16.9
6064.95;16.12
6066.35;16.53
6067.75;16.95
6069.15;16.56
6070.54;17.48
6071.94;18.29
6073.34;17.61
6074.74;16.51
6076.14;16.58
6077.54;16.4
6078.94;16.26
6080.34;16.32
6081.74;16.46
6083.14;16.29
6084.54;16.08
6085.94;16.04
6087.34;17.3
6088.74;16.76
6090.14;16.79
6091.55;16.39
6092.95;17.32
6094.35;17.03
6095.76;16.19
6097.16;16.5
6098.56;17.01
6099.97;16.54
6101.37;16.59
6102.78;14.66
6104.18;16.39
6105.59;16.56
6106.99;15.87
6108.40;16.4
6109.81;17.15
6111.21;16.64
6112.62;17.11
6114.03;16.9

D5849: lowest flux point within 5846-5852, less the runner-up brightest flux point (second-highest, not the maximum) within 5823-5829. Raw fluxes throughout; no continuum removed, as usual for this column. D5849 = -1.0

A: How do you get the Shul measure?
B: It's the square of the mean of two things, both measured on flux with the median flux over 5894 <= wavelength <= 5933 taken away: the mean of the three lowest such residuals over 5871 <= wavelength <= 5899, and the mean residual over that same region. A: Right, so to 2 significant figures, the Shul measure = 7.5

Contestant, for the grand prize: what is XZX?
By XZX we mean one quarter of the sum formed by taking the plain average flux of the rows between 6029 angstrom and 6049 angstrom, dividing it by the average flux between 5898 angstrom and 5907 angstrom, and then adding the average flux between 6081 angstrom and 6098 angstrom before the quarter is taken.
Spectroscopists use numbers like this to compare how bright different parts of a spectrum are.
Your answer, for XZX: 4.41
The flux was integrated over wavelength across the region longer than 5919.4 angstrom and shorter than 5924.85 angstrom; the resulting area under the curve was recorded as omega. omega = 94.5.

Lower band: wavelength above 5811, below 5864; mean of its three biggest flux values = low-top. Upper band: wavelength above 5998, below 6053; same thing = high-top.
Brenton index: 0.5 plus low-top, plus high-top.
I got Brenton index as 38.1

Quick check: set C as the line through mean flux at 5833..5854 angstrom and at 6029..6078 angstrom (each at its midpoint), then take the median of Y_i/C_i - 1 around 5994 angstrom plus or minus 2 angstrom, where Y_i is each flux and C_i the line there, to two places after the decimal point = -0.01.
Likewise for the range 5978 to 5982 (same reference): 0.01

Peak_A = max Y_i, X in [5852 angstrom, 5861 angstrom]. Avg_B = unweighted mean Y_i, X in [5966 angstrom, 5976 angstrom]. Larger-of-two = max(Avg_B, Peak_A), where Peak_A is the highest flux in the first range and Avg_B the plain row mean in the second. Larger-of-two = 18.5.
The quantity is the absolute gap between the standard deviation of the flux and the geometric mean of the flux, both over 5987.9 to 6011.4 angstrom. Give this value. 16.2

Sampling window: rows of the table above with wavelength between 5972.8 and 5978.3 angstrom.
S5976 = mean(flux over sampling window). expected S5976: 17.4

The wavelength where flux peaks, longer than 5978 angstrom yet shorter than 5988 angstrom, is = 5981.74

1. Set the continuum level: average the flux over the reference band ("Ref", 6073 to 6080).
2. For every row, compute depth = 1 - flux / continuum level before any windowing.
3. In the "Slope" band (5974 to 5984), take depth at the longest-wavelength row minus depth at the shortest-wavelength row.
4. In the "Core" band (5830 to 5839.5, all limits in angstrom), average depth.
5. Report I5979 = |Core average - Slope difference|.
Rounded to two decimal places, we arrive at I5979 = 0.22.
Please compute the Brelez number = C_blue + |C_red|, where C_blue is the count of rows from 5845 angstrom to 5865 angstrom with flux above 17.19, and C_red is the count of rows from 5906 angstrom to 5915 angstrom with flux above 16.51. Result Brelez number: 11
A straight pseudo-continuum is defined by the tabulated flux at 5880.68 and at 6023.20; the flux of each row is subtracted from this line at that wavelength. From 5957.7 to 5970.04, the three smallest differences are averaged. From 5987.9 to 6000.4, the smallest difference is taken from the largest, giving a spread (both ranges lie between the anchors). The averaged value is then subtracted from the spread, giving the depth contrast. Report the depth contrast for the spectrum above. 2.9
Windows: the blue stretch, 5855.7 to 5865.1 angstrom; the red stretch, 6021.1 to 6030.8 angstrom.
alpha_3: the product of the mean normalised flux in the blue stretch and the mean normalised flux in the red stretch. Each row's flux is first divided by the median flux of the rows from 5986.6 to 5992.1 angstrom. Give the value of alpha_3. 1.04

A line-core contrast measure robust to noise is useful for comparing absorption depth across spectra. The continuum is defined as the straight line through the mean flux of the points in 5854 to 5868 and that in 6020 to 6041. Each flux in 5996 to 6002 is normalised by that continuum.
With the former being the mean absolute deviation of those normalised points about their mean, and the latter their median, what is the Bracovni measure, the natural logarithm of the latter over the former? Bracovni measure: 3.85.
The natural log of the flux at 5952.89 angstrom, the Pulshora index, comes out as 2.773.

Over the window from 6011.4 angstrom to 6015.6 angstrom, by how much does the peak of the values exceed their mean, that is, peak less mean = 0.40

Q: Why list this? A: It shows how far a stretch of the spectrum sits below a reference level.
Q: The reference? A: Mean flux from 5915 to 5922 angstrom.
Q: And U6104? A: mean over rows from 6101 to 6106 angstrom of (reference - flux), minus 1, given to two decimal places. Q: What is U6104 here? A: 0.07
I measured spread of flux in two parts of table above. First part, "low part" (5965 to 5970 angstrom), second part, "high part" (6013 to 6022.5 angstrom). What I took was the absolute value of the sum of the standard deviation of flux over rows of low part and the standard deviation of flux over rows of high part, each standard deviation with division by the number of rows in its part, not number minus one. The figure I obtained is 0.6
